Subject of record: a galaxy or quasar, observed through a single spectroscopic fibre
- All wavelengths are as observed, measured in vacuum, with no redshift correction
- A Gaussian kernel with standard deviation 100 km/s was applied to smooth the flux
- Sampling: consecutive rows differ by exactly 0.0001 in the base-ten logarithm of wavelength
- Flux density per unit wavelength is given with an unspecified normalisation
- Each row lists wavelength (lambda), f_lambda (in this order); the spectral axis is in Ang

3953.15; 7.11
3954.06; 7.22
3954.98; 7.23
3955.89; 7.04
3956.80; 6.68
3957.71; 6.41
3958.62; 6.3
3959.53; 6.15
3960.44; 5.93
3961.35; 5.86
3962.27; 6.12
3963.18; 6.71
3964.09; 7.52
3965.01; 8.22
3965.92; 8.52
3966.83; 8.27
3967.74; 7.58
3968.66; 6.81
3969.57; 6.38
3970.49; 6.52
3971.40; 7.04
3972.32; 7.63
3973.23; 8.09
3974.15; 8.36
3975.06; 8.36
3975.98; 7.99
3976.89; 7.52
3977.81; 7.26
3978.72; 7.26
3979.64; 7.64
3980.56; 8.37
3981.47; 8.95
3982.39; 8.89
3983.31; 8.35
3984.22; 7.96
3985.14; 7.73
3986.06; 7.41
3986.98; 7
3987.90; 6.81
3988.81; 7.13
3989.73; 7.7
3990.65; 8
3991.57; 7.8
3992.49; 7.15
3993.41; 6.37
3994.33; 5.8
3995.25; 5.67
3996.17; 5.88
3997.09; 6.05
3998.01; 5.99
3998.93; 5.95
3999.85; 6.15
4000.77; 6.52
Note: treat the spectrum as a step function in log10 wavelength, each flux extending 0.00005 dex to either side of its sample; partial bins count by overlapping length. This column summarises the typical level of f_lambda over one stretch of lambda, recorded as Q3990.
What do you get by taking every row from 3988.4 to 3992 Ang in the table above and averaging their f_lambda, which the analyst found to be 7.7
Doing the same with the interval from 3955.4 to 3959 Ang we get 6.6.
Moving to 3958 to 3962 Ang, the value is 6.1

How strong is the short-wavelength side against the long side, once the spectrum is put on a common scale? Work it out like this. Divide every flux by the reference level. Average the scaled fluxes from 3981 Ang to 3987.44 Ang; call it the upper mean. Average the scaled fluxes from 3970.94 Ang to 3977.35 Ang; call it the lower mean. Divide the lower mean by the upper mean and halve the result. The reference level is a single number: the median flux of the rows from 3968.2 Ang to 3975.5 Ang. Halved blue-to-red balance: 0.49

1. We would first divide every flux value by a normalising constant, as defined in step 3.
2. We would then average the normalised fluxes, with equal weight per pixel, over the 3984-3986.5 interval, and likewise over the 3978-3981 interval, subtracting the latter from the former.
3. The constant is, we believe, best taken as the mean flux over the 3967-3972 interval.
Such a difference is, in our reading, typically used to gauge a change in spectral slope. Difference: -0.01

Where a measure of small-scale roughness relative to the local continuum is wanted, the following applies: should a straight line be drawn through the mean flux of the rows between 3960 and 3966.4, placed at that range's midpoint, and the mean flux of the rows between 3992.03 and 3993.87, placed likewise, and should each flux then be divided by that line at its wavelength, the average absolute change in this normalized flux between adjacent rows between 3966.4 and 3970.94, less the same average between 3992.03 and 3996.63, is 0.01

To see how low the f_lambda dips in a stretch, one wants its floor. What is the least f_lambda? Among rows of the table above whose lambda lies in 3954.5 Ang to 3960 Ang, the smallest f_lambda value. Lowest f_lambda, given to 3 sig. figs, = 6.15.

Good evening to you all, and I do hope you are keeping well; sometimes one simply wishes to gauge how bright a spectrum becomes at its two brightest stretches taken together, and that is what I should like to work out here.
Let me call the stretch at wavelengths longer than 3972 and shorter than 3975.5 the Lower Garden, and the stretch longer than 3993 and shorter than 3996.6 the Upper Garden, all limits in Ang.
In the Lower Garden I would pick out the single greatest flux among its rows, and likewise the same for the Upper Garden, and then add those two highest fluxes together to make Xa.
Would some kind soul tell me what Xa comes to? 14.7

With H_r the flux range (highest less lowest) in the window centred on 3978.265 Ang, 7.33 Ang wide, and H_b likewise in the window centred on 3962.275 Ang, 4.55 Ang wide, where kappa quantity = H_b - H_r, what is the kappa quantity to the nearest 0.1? 0.0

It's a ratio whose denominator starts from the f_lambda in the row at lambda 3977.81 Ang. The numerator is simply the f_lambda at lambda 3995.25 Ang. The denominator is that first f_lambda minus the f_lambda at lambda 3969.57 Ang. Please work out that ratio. 6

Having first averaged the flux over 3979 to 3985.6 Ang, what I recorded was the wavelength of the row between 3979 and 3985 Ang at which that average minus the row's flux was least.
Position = 3981.47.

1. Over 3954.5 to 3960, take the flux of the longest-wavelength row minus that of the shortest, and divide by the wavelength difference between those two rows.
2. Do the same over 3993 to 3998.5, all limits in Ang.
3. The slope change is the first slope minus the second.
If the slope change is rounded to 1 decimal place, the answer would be -0.2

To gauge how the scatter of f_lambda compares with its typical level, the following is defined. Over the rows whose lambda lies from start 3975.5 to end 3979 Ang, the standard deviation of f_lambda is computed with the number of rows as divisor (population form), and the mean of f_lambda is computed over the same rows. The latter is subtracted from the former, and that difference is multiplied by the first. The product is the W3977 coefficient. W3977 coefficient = -2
